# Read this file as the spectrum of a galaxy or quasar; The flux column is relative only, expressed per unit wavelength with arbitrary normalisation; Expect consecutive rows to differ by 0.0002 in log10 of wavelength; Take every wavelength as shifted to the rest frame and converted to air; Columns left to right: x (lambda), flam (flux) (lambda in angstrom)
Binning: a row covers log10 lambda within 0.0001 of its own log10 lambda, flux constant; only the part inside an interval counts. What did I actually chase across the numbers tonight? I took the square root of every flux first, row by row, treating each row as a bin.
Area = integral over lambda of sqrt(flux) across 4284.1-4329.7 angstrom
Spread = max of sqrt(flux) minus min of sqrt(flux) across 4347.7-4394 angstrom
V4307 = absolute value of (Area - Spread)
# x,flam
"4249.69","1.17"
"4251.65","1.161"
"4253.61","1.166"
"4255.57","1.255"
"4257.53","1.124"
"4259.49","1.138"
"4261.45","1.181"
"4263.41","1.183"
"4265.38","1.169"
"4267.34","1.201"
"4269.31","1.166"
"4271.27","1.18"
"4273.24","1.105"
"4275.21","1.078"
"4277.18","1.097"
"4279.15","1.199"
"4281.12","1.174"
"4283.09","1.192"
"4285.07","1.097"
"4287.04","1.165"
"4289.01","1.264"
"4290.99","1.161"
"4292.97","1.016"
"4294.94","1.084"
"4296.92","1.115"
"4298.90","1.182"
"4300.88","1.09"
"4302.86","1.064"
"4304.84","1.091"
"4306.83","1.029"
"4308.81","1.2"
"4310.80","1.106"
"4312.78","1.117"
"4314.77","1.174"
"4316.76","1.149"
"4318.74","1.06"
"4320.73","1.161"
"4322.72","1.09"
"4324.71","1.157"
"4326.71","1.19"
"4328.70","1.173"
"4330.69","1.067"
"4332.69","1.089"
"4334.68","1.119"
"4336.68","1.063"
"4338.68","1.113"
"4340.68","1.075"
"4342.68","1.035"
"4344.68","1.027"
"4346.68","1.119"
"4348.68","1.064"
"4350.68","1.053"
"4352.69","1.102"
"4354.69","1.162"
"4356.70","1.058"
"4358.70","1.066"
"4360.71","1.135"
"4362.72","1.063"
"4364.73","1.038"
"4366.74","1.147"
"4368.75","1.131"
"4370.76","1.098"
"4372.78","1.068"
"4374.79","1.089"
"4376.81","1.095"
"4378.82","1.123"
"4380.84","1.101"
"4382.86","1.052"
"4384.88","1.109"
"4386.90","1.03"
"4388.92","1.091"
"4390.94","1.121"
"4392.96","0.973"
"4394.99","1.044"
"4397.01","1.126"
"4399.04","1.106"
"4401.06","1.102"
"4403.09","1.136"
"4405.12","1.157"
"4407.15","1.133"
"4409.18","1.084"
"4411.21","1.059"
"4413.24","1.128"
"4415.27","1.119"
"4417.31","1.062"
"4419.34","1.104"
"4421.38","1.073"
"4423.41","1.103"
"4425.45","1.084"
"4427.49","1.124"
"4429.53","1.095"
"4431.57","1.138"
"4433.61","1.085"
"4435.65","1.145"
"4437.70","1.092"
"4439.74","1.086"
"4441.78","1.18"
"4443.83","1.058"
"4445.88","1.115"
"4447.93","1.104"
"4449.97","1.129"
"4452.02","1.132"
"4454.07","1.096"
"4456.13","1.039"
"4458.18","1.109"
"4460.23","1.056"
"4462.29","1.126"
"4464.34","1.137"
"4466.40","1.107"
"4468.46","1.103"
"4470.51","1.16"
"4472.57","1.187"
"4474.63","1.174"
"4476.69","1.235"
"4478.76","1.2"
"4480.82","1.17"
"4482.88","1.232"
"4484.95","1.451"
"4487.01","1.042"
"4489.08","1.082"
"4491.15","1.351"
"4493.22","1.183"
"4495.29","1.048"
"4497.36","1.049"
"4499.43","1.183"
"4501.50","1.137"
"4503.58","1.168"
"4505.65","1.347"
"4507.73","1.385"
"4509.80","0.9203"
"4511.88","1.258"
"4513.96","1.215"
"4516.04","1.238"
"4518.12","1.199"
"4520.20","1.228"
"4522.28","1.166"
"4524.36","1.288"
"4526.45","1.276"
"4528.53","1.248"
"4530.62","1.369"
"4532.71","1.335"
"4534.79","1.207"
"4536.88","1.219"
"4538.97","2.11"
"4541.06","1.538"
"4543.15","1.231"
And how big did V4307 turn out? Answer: 48.3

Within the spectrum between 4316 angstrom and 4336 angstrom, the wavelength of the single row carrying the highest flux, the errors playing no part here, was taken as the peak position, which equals 4326.71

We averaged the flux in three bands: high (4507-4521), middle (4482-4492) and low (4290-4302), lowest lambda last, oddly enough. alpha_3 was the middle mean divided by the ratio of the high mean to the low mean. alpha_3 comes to 1.13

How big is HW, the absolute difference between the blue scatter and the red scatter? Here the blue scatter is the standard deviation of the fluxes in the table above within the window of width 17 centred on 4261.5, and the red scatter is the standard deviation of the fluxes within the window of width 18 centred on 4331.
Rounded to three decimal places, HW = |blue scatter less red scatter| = 0.008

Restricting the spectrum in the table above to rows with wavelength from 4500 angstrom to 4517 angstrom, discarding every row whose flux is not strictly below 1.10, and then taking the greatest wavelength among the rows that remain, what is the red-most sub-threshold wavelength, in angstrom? 4509.80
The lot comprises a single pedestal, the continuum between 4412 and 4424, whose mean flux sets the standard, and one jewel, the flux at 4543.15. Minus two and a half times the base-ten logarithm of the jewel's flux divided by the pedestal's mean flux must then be -0.12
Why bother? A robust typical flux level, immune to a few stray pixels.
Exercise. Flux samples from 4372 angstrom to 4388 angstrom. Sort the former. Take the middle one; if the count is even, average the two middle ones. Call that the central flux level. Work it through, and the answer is 1.09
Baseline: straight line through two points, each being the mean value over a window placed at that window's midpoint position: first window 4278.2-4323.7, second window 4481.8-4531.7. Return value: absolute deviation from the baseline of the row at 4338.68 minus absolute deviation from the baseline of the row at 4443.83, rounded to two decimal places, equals -0.10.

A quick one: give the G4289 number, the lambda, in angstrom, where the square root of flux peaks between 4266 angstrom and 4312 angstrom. 4289.01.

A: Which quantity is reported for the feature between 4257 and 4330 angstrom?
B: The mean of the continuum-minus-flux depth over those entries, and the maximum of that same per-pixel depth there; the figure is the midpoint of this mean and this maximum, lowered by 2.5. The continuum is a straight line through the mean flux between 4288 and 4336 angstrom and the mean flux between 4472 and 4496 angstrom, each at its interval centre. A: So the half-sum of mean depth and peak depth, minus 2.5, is -2.46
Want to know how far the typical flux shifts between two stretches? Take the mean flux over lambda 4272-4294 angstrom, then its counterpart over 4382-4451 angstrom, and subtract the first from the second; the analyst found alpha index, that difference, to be -0.042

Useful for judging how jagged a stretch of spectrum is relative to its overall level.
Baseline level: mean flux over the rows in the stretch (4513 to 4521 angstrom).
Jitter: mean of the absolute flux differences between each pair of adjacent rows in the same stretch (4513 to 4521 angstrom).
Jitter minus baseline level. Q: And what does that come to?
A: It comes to -1.19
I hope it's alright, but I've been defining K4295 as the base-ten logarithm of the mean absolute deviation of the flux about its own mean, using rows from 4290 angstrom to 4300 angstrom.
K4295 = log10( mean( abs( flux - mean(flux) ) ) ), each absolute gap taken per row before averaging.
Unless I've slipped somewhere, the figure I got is -1.31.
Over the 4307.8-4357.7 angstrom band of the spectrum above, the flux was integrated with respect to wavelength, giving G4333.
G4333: 55.3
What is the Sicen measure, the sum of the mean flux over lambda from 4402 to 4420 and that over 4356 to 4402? 2.19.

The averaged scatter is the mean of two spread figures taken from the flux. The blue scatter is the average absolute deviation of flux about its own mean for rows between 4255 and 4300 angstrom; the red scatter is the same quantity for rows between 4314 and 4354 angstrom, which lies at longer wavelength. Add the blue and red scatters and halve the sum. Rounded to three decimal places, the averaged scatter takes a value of 0.044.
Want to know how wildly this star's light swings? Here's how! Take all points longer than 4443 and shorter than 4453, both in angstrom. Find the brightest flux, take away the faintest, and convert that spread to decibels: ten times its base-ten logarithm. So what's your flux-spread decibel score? -11.3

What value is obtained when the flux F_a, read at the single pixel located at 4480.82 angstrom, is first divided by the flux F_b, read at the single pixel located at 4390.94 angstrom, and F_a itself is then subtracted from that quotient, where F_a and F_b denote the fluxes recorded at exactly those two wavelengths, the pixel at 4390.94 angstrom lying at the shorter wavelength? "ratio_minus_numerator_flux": -0.126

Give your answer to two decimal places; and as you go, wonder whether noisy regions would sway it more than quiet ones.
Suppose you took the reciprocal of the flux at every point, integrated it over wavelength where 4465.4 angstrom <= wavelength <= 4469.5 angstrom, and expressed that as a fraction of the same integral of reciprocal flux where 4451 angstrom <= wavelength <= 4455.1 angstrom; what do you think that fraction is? 1.01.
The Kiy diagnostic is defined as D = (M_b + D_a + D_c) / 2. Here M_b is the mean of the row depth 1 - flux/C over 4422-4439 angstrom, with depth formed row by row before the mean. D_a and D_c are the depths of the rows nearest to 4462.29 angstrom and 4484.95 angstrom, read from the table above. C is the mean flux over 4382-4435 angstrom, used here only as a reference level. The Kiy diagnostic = -0.18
